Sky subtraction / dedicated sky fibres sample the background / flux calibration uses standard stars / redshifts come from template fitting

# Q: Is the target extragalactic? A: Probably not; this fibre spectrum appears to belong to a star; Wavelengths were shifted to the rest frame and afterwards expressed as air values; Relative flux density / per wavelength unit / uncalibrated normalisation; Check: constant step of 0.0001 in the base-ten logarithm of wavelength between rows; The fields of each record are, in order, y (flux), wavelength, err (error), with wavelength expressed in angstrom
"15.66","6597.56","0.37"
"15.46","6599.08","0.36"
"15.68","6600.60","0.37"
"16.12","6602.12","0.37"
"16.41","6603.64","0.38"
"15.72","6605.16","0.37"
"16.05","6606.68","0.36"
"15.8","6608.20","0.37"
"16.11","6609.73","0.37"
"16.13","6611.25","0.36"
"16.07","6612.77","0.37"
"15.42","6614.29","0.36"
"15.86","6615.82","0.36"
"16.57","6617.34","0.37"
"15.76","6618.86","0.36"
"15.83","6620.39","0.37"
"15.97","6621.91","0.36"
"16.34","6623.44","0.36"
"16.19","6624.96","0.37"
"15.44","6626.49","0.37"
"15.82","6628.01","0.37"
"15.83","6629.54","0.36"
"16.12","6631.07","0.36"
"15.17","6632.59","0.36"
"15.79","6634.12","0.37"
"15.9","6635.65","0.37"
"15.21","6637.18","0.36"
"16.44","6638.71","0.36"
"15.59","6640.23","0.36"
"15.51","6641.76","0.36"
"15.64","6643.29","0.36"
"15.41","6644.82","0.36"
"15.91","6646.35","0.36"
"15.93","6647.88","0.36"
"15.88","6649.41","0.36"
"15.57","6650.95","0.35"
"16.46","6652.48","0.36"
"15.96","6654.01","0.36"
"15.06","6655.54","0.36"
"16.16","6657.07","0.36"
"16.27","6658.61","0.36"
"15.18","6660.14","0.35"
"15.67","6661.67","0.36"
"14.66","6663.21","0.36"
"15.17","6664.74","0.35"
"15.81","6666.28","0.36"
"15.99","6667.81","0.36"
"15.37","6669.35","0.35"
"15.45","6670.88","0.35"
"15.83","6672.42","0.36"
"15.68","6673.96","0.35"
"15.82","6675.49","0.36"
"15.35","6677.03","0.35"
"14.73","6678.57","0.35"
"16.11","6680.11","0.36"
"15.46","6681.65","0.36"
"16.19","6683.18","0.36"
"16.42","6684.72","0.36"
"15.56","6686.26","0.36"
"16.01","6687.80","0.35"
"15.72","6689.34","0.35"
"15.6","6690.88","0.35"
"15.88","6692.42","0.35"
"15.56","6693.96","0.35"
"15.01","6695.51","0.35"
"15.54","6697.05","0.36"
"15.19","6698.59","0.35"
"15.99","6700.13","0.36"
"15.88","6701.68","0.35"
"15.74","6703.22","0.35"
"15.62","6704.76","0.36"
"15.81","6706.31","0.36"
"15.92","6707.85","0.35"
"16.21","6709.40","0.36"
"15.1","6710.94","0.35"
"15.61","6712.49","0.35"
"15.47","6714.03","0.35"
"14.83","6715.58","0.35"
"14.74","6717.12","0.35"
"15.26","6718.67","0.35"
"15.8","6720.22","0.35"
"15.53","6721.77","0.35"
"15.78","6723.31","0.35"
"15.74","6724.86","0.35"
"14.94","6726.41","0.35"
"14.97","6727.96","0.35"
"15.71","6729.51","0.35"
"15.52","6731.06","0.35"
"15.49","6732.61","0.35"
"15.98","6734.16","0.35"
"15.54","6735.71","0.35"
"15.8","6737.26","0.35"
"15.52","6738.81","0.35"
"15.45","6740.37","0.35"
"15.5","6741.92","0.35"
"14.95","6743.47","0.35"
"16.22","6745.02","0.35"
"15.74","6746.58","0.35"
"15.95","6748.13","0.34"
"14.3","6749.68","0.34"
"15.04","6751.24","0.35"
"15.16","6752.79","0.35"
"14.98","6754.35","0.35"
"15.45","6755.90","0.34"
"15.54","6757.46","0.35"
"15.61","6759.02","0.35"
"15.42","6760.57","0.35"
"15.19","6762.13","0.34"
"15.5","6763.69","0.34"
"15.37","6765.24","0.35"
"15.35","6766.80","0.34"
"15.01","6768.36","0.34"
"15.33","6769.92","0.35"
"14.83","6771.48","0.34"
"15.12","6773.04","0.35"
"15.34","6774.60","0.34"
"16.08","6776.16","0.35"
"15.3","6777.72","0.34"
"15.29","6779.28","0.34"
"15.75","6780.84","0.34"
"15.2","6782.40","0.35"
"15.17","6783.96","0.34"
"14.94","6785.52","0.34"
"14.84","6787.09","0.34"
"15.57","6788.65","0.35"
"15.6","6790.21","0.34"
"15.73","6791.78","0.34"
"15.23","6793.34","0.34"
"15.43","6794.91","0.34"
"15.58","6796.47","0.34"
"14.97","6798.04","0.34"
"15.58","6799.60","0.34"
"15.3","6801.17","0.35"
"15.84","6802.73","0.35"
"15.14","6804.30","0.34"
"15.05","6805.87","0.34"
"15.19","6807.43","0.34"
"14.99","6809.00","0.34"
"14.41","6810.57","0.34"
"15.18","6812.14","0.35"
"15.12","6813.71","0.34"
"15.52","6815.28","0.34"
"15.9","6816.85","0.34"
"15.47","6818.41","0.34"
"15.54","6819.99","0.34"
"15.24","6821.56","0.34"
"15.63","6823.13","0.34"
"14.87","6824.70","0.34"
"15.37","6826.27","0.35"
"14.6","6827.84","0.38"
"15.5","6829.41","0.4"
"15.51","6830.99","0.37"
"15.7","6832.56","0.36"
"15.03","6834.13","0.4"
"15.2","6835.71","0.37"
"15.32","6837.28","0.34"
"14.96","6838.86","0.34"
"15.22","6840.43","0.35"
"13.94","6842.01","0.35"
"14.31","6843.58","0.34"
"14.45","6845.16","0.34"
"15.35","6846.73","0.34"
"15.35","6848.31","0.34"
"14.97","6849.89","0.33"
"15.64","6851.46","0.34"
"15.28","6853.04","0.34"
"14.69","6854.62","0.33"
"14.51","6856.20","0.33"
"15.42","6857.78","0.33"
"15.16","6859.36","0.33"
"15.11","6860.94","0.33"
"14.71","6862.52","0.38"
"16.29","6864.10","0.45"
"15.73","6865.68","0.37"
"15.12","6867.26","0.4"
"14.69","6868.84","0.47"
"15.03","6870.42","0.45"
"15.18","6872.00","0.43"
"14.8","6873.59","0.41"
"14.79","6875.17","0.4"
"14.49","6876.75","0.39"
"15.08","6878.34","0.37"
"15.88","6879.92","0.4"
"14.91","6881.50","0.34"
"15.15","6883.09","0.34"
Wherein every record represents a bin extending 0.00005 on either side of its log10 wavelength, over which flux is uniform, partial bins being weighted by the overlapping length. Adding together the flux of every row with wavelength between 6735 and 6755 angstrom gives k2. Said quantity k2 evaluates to 200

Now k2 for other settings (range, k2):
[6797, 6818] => 198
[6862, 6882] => 197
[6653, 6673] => 203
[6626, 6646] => 204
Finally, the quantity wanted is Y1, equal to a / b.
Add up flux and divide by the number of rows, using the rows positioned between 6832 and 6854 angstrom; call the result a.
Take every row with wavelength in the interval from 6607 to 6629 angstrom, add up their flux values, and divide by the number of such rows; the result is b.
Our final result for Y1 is 0.94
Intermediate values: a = 15.1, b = 15.95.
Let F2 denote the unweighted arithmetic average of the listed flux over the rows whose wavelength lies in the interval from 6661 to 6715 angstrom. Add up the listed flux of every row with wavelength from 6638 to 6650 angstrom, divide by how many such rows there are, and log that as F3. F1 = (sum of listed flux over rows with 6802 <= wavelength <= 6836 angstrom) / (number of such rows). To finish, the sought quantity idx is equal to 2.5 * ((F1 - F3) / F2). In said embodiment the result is -0.08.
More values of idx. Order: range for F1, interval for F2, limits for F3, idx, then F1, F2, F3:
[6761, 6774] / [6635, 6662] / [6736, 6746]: -0.06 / 15.2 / 15.8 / 15.6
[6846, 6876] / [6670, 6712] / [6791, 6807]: -0.04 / 15.1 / 15.7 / 15.4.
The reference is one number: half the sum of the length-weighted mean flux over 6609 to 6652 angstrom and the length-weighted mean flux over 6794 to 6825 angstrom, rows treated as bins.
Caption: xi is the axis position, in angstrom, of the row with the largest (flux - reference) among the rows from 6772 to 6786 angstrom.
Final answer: 6776.16 angstrom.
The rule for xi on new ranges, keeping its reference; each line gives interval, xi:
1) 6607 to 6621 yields 6617.34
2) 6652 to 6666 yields 6652.48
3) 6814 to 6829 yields 6816.85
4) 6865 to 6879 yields 6865.68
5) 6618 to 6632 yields 6623.44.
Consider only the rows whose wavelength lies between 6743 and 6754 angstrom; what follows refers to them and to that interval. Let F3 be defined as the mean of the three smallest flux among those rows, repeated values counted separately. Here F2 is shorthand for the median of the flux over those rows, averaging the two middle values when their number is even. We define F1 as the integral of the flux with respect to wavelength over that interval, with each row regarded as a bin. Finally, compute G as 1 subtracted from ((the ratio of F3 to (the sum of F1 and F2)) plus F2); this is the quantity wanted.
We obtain 14.2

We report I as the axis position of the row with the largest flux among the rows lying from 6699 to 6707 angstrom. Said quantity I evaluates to 6700.13 angstrom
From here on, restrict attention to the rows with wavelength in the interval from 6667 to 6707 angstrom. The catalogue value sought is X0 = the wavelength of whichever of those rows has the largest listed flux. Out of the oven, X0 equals 6684.72 angstrom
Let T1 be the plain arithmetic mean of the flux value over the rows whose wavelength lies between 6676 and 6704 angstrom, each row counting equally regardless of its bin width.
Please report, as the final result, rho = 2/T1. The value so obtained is 0.128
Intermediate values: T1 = 15.7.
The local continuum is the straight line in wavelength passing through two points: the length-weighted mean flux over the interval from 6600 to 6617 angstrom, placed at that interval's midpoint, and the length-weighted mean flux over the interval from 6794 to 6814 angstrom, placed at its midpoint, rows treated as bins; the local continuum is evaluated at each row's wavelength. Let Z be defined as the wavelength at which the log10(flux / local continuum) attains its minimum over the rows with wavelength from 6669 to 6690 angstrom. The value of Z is 6678.57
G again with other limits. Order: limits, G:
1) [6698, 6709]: 14.9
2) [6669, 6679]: 14.5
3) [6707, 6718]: 14.6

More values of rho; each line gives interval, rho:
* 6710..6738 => 0.130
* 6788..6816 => 0.131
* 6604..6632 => 0.125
